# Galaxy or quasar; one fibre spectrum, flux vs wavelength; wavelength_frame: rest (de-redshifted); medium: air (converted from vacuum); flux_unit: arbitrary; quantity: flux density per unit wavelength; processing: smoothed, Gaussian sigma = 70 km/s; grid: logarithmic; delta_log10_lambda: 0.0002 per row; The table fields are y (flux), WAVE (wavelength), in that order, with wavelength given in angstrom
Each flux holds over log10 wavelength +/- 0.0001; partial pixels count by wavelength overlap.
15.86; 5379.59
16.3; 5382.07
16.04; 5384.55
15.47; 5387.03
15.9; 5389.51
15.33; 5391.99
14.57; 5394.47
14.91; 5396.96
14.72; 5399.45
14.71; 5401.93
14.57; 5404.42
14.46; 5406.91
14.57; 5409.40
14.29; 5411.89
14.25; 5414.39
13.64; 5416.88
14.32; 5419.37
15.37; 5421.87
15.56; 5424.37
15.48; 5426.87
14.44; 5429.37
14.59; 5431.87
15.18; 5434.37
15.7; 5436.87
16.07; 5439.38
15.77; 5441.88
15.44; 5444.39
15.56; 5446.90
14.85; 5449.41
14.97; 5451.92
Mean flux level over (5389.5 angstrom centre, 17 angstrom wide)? 15.5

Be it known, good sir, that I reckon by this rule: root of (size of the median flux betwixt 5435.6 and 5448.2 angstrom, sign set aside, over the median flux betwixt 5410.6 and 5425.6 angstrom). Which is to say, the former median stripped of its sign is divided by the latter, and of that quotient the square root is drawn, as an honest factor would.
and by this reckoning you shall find 1.05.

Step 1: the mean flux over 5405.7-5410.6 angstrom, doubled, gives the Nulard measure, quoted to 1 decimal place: 29.0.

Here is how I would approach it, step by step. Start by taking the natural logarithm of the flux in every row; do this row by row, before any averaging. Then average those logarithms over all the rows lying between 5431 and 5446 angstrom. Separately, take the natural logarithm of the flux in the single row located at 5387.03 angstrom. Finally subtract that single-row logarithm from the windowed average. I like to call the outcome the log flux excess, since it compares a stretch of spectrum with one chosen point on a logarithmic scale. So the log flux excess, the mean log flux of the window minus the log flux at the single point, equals 0.00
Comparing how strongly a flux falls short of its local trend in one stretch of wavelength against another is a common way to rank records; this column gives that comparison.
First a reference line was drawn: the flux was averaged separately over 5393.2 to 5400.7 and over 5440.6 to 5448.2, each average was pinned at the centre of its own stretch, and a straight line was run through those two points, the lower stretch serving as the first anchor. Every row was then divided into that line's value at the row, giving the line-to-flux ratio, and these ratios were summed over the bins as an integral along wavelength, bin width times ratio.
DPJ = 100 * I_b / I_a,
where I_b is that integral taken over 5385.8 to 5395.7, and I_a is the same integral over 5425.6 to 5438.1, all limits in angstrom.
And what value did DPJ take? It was 74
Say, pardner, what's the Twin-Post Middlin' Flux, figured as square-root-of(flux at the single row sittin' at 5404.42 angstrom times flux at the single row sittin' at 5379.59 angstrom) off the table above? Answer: 15.20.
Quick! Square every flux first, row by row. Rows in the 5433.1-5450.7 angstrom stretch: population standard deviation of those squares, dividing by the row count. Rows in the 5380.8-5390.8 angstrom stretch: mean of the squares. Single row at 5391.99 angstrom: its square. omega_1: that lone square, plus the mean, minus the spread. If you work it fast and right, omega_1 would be 477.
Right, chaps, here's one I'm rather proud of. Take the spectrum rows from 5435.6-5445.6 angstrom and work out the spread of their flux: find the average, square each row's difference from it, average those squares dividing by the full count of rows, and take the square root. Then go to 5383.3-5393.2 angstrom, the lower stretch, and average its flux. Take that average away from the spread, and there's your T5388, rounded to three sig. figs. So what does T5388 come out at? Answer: -15.5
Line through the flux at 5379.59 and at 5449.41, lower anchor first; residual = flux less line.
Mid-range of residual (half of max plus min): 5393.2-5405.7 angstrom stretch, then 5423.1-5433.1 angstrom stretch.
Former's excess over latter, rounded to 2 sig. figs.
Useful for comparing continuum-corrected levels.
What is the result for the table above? -0.71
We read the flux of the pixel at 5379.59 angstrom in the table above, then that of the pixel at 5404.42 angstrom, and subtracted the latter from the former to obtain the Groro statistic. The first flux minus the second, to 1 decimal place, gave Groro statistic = 1.3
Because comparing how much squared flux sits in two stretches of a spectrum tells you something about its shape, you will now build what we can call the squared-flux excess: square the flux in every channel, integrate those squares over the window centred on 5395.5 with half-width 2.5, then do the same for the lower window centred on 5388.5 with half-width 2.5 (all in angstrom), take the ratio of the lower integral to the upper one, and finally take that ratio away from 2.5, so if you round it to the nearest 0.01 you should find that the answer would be 1.37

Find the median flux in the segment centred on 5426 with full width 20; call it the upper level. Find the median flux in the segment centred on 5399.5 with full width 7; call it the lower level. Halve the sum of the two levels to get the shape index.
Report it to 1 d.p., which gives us 14.8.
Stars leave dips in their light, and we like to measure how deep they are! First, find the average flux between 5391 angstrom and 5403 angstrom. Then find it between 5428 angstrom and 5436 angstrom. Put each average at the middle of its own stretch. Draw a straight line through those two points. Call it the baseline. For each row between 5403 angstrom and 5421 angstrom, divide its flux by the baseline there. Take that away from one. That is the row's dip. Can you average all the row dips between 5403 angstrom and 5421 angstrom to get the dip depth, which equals 0.03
